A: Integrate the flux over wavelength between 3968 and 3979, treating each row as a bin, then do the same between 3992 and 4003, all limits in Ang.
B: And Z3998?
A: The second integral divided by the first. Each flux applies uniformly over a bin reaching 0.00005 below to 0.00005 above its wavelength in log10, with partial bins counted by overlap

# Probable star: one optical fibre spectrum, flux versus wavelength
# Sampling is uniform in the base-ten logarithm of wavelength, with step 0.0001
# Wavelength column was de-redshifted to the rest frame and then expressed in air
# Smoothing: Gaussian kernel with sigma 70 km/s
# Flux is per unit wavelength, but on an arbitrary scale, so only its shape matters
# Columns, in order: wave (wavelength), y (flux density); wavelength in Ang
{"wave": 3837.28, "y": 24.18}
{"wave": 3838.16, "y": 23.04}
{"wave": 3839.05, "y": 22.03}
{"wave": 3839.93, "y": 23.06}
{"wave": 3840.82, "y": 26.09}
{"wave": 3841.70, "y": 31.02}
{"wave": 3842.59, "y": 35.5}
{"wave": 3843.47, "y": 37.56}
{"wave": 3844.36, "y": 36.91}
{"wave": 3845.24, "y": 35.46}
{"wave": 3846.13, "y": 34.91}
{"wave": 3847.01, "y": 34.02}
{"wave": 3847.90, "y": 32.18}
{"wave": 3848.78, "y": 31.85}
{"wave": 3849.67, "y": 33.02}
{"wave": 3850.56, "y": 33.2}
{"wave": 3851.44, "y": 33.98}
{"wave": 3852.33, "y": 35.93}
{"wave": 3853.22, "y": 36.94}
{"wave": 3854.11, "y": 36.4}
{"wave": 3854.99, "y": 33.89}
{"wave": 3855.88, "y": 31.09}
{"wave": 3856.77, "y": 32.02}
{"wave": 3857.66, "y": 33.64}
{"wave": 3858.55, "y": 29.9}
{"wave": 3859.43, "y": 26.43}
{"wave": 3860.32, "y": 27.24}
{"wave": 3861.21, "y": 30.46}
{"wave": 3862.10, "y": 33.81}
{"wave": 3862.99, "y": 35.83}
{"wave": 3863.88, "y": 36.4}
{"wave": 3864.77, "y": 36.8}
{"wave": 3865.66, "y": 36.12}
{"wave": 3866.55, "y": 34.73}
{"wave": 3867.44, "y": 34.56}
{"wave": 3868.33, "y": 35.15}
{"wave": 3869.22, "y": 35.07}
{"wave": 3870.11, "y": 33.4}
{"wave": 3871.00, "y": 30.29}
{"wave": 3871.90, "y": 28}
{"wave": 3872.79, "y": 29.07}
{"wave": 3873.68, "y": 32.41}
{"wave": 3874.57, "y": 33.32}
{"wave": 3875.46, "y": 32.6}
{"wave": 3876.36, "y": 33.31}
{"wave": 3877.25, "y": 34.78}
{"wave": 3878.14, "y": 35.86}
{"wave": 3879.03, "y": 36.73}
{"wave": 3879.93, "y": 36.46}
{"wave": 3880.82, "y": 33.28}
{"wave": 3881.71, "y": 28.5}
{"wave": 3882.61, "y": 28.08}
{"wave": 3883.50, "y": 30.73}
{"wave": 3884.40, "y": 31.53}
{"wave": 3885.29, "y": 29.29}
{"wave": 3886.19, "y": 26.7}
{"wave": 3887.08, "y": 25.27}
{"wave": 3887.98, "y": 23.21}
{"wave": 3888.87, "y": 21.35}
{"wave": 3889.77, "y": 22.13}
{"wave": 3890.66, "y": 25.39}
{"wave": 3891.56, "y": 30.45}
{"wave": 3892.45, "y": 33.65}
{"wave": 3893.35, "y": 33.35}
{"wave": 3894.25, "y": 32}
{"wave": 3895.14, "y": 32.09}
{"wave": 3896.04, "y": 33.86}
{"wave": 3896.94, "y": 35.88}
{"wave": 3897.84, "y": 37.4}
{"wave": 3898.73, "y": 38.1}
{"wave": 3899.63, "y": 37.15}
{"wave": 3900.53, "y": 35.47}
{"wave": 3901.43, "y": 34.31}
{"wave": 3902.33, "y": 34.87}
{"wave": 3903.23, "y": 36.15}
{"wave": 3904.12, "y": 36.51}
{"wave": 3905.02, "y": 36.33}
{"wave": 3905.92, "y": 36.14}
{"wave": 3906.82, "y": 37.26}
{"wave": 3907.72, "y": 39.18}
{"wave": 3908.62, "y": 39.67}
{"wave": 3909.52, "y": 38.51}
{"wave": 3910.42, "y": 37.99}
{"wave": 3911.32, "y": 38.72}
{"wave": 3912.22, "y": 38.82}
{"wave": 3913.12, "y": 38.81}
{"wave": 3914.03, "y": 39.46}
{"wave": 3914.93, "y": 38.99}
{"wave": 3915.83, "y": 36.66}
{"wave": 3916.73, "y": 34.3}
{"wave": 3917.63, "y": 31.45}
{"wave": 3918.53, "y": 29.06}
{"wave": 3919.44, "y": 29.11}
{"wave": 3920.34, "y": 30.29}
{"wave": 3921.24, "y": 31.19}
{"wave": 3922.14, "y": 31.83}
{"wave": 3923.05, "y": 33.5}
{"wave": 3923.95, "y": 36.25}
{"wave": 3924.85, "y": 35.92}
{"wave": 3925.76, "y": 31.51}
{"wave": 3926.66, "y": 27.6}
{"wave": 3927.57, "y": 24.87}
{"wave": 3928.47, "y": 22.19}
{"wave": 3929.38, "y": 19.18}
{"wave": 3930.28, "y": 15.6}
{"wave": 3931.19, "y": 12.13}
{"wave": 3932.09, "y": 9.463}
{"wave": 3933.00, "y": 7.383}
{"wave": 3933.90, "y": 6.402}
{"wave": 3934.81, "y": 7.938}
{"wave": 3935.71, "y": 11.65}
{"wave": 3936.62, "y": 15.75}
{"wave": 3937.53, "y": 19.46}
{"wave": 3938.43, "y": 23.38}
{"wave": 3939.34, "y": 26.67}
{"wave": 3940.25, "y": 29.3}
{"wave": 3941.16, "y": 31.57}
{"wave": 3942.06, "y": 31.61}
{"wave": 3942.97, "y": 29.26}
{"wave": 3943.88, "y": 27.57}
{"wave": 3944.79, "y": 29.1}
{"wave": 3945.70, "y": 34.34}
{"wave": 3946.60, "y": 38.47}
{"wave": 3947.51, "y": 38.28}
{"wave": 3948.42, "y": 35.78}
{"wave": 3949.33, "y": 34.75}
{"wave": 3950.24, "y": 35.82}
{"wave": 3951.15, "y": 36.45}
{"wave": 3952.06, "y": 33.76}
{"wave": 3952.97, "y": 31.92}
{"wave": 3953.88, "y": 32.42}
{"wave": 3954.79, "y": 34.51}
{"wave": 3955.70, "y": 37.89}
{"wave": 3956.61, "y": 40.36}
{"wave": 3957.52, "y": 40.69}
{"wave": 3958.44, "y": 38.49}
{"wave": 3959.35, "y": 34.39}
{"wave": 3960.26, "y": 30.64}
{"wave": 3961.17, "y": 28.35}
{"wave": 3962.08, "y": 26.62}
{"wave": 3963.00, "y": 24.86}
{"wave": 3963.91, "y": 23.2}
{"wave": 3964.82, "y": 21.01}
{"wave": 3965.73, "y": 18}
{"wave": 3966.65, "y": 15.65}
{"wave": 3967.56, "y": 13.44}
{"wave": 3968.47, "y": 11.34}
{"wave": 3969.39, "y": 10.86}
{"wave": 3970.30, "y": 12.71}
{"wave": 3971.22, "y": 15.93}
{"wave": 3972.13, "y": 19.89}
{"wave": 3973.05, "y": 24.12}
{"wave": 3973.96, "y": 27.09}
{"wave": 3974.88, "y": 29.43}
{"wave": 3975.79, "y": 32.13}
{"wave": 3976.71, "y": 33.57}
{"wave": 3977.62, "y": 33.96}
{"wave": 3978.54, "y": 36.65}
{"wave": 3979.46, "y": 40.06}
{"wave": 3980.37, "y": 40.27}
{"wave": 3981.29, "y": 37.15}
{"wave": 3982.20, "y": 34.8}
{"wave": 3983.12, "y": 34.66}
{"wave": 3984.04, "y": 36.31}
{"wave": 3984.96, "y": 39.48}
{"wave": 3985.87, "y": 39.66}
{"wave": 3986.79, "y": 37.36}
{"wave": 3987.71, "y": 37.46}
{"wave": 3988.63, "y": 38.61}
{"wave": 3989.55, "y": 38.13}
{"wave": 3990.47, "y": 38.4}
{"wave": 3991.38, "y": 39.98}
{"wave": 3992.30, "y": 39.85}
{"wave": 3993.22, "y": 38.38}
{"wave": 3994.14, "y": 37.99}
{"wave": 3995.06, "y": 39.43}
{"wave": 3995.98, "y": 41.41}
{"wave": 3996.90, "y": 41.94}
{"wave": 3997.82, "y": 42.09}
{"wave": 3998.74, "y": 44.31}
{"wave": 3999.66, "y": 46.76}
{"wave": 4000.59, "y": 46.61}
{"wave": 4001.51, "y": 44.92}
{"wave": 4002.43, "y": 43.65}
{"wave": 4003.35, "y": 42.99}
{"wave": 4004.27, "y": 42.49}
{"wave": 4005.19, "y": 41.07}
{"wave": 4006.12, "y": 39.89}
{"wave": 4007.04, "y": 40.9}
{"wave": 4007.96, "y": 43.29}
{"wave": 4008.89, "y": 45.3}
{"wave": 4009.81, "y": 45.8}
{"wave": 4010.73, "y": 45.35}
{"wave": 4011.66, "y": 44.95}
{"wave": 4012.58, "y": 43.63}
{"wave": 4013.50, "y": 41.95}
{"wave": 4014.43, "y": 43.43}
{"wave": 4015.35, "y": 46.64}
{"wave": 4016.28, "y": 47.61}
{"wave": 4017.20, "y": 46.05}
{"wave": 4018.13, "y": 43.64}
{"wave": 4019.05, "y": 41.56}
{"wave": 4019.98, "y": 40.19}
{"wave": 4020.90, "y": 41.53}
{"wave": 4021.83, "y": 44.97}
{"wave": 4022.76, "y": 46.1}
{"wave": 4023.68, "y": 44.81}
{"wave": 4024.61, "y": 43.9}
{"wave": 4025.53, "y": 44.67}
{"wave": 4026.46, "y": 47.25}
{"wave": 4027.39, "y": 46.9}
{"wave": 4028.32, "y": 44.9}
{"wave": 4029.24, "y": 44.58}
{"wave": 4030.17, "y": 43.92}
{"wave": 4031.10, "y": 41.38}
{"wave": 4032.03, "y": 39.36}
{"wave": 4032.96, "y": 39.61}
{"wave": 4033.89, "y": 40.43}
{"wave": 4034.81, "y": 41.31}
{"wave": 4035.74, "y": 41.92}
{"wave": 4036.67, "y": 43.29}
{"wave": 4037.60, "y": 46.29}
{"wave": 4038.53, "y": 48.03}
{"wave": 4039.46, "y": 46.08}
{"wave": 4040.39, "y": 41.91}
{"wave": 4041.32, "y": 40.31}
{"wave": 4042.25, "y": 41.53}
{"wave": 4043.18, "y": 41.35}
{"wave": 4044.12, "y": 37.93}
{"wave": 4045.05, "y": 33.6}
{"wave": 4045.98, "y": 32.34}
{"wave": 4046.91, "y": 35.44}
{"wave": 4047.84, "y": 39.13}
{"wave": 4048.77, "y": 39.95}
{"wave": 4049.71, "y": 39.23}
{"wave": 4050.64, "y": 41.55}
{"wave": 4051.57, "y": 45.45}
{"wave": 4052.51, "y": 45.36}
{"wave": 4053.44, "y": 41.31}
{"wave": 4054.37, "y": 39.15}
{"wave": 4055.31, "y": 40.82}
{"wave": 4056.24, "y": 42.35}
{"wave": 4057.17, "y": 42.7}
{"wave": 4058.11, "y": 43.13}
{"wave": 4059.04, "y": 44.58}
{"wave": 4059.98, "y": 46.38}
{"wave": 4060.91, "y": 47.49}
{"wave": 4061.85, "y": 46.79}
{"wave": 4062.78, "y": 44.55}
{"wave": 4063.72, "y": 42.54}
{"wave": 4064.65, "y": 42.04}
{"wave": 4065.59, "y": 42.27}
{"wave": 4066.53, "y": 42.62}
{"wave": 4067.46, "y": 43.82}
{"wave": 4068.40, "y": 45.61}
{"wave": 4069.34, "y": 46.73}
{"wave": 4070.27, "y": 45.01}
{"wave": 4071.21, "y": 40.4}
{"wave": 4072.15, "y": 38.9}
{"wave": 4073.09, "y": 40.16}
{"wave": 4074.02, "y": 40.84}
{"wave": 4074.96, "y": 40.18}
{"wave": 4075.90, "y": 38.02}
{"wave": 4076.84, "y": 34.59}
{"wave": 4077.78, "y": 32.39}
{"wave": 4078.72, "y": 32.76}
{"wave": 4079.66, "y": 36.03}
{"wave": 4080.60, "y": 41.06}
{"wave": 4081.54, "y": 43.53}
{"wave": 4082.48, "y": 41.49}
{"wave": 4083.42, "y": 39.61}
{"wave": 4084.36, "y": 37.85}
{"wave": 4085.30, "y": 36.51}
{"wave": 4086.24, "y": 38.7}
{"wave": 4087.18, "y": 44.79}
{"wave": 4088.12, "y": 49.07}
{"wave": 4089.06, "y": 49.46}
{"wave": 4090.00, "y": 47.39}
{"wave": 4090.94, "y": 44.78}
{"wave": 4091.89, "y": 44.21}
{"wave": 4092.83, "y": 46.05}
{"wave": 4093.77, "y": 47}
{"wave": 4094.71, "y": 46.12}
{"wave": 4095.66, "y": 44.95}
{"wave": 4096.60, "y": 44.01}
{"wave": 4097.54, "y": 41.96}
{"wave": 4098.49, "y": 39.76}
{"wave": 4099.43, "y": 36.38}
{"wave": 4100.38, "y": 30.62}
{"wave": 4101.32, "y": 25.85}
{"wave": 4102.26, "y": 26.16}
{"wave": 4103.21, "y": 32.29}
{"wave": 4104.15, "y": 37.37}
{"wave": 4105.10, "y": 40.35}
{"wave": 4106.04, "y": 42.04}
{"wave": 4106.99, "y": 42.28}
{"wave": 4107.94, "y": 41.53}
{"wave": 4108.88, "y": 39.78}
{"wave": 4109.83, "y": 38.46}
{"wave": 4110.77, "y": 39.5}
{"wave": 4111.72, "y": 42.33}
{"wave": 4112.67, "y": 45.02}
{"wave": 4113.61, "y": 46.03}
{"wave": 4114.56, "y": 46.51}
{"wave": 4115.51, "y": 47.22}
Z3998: 1.8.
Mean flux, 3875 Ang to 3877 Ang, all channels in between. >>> 33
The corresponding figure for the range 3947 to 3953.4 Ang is 35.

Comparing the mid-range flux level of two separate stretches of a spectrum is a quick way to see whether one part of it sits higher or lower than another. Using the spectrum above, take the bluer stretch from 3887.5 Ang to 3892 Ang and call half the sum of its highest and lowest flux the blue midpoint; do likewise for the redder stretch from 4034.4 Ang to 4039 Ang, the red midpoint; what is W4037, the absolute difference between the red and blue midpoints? 19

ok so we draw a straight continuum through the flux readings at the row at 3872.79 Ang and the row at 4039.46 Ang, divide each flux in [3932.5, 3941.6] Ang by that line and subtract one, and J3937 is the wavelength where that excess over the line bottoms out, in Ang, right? 3933.90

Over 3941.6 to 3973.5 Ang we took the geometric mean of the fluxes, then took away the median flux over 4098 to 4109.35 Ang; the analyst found -12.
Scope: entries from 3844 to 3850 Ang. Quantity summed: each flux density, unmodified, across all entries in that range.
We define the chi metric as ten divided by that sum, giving 0.042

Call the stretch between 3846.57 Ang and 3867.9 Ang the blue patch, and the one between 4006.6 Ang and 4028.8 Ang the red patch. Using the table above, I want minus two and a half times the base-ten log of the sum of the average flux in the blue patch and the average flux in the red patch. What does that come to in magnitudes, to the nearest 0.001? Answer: -4.727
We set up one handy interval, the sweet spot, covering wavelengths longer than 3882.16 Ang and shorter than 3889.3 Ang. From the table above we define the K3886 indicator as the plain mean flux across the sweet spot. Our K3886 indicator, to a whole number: 27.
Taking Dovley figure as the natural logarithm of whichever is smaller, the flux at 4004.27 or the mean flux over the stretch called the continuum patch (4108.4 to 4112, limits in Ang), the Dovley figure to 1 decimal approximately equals 3.7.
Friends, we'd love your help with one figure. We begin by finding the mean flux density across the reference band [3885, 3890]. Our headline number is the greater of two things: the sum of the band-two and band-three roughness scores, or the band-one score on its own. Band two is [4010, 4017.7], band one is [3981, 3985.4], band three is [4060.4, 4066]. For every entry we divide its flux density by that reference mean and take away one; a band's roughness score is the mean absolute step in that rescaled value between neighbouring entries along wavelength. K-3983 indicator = 0.11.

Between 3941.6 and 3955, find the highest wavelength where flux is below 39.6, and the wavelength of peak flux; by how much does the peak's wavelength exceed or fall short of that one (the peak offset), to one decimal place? -8.2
